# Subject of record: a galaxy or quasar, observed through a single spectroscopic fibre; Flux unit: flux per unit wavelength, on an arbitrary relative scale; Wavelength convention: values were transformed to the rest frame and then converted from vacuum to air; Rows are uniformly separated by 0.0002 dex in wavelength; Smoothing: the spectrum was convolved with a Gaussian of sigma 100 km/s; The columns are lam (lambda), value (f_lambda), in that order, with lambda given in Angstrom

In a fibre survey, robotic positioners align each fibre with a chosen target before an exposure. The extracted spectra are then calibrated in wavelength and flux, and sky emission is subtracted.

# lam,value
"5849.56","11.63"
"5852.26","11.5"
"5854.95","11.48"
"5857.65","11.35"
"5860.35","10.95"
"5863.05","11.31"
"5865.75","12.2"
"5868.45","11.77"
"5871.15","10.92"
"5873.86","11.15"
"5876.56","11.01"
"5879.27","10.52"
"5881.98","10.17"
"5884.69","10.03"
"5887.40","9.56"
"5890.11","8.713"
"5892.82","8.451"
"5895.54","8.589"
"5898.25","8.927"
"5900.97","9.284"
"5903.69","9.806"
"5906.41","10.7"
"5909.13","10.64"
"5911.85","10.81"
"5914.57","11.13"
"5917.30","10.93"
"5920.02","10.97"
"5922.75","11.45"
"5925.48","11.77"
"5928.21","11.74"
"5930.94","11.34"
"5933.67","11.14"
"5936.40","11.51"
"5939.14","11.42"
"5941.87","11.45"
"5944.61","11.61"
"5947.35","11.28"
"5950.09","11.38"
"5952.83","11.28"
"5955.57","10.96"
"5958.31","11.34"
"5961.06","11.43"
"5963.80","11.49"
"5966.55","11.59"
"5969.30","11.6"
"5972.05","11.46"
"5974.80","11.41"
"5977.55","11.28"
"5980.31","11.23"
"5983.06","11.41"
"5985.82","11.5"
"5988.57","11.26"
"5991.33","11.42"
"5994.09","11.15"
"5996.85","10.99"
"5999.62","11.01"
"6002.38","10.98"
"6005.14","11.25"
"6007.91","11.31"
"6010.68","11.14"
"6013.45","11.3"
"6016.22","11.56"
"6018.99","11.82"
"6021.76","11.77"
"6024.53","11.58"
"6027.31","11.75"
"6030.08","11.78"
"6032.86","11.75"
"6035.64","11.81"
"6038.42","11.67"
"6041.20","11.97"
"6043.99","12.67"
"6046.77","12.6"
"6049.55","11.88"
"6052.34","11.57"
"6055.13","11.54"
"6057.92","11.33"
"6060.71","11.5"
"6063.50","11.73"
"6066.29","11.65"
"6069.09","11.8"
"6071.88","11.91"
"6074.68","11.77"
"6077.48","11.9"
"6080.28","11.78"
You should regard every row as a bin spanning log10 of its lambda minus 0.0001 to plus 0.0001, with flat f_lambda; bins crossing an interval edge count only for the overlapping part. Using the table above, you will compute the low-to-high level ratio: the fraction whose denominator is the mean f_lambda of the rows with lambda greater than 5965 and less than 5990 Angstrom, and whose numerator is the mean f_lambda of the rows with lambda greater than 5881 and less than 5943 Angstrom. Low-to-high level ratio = 0.92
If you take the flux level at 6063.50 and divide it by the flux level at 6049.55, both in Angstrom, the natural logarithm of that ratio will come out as -0.01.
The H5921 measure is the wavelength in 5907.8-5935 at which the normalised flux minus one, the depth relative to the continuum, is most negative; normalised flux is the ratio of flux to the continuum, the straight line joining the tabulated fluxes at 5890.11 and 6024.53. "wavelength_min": 5933.67 Angstrom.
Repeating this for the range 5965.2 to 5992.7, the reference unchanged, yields 5988.57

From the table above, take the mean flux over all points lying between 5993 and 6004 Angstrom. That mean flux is 11.0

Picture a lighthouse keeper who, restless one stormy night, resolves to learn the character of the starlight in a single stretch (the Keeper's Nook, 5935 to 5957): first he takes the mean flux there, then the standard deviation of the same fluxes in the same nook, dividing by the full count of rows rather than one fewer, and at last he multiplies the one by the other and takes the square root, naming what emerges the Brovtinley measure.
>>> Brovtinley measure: 1.4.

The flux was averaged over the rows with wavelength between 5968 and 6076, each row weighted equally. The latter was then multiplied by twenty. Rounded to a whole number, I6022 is 231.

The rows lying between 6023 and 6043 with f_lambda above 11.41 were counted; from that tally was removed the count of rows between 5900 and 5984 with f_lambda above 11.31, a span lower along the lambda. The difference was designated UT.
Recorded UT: -10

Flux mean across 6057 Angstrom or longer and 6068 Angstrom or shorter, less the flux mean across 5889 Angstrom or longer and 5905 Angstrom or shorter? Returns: 2.6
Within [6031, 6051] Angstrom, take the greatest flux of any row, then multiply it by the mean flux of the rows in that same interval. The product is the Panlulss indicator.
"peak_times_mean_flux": 153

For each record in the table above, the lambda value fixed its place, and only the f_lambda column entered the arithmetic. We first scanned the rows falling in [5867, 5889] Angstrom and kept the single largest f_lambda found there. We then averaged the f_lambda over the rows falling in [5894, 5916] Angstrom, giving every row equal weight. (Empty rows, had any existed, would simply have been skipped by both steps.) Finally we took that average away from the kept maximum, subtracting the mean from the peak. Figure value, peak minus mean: 1.8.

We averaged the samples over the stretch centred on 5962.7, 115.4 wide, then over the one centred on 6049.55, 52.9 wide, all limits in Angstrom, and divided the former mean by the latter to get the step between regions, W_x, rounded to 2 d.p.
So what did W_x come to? 0.96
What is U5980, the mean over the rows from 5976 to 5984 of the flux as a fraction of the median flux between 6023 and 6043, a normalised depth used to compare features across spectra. 0.96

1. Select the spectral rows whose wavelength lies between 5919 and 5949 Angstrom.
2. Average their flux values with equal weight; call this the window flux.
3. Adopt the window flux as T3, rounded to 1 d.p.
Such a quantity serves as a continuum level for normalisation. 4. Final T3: 11.4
